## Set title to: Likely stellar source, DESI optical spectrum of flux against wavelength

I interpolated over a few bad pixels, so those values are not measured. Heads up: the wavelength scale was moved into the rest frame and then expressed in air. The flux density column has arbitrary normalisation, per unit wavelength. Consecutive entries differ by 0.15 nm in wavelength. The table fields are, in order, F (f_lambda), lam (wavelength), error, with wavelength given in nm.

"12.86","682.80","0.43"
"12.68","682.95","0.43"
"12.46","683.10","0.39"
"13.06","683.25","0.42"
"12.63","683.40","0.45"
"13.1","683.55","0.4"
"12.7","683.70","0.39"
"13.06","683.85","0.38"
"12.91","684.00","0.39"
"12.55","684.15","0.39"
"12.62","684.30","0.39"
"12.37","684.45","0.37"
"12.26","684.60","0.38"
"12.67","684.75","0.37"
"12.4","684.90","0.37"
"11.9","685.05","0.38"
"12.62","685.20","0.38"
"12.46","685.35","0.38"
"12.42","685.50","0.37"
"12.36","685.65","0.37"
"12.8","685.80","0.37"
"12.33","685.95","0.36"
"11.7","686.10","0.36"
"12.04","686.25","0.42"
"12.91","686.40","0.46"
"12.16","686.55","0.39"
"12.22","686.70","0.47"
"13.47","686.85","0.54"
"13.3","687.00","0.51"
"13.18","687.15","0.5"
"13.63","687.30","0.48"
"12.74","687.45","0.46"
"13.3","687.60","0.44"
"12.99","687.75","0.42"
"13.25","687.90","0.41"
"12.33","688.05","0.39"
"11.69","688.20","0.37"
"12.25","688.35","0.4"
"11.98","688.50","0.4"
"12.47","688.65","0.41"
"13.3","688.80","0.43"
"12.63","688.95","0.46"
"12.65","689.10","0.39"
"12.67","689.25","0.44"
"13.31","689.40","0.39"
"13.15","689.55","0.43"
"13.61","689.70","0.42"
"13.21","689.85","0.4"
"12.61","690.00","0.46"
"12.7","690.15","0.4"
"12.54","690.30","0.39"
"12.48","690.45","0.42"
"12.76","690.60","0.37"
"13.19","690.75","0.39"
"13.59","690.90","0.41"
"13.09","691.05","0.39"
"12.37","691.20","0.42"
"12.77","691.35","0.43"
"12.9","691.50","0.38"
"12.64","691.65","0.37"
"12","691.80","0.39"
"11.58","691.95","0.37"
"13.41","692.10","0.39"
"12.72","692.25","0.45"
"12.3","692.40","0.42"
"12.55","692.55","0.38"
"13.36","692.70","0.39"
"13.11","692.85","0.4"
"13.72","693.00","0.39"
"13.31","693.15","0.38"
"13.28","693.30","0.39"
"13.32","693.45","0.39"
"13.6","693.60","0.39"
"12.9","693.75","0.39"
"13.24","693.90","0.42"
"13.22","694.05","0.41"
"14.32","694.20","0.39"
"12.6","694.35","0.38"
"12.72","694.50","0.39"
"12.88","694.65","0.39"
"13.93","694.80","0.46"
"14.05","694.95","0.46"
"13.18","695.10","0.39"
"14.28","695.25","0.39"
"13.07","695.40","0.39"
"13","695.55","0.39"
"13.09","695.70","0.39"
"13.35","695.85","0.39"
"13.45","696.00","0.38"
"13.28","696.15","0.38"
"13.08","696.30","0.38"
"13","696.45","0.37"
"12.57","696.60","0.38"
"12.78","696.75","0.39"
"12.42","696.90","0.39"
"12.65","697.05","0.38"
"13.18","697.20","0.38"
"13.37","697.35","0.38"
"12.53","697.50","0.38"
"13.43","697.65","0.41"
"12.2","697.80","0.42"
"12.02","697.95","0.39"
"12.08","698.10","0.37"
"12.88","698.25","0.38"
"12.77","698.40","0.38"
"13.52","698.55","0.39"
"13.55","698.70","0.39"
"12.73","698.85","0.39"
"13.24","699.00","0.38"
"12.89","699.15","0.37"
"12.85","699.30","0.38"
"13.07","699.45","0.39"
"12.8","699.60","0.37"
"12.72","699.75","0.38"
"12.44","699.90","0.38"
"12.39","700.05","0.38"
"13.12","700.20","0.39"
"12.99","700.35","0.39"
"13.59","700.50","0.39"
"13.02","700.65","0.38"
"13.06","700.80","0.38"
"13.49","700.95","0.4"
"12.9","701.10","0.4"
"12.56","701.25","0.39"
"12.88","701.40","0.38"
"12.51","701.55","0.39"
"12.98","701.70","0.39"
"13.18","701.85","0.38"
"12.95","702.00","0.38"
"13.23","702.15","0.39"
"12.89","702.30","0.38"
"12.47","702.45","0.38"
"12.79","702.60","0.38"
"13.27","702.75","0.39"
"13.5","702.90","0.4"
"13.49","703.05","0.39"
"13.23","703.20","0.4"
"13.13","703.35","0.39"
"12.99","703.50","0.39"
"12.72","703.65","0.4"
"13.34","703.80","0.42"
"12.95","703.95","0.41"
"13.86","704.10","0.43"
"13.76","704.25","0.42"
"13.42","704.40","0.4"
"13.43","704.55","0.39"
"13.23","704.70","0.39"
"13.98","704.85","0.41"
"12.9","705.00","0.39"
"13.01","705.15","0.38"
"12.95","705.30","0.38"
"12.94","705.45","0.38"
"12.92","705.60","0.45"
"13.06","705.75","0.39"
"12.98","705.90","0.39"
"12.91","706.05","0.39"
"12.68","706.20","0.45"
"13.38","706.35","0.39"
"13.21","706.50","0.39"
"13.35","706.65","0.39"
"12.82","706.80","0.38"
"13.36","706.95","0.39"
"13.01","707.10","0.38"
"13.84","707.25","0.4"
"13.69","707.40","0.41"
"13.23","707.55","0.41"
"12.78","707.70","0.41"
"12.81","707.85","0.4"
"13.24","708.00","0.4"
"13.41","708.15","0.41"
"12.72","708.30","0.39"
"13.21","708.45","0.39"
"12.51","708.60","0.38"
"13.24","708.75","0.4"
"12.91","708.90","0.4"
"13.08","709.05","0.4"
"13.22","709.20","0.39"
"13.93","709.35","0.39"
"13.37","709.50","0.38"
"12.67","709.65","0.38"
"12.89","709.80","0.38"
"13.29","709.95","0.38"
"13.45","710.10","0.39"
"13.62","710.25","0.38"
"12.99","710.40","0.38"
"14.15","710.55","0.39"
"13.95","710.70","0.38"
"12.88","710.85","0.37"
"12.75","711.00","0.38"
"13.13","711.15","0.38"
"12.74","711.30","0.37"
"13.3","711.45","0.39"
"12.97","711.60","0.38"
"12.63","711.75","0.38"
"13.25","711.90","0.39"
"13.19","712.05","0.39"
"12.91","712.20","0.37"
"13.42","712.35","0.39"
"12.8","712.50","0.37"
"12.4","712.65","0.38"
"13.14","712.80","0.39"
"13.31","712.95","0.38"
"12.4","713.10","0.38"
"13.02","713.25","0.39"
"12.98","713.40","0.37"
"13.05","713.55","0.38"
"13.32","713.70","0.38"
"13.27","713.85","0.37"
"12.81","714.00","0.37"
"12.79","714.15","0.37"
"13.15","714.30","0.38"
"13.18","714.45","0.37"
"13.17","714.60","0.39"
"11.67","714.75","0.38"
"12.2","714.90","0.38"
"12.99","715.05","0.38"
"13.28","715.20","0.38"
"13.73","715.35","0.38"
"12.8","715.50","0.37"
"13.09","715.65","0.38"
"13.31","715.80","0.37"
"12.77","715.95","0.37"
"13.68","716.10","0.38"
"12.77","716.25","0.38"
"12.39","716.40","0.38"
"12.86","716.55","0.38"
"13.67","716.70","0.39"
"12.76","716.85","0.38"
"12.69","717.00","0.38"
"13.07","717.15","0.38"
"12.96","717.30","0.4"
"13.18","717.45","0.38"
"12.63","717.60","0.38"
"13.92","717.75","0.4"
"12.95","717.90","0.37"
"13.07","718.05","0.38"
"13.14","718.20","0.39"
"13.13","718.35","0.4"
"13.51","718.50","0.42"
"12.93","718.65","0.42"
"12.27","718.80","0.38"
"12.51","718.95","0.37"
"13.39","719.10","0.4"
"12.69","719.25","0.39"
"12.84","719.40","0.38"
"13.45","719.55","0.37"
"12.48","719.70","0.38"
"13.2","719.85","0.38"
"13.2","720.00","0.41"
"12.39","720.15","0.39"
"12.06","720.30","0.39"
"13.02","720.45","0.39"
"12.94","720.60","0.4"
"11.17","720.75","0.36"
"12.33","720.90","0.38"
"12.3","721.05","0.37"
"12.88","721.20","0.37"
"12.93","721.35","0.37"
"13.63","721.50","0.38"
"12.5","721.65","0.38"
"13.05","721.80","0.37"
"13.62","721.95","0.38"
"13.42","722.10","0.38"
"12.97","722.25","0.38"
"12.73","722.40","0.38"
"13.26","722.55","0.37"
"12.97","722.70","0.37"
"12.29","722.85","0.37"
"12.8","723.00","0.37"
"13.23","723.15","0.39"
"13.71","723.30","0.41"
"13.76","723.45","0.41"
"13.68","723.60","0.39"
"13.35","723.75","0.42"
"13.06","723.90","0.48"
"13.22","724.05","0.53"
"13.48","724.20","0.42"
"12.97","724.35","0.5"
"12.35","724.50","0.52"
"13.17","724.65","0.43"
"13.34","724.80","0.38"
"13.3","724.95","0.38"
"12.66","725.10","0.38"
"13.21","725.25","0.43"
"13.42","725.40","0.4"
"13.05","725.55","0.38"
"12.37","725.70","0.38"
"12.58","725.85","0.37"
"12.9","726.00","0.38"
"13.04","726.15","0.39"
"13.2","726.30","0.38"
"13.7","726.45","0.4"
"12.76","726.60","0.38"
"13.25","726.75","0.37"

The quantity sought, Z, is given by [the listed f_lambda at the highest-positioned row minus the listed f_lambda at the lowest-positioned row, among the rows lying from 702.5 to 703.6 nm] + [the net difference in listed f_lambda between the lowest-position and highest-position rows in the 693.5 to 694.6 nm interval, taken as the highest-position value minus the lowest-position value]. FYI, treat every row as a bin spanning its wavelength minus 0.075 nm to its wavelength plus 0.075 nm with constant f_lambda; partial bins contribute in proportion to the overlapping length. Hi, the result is -0.7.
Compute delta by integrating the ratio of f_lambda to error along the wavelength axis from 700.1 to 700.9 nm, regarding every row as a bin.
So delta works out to 27.2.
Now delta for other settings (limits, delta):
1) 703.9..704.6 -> 23.0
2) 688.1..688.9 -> 24.5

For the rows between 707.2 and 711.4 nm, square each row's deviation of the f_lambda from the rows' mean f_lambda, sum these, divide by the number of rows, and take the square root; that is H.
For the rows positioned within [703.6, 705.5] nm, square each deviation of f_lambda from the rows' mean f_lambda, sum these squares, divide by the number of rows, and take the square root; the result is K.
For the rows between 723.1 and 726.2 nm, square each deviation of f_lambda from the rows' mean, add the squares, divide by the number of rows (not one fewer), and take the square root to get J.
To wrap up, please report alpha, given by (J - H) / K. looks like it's -0.09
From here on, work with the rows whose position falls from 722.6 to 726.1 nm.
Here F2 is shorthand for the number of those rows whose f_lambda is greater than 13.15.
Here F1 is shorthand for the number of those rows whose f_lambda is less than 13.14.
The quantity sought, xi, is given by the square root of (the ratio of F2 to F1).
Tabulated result 1.04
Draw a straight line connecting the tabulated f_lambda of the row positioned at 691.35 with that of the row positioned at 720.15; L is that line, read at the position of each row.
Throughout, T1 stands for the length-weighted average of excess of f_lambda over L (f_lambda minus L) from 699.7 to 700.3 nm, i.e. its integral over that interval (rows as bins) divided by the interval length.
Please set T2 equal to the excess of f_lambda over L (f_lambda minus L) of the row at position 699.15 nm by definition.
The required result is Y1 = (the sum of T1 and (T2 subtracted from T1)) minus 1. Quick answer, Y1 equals -1.2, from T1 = 0.0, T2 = 0.2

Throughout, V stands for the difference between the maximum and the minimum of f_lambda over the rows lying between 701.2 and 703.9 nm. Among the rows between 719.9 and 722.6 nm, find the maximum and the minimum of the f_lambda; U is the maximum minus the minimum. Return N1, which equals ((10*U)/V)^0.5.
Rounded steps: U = 2.5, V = 1.03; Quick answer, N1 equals 4.9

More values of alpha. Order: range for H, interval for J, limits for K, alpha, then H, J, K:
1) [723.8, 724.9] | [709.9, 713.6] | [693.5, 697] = 0.14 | 0.34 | 0.41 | 0.511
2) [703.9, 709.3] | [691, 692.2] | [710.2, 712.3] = 0.48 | 0.35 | 0.56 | 0.437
